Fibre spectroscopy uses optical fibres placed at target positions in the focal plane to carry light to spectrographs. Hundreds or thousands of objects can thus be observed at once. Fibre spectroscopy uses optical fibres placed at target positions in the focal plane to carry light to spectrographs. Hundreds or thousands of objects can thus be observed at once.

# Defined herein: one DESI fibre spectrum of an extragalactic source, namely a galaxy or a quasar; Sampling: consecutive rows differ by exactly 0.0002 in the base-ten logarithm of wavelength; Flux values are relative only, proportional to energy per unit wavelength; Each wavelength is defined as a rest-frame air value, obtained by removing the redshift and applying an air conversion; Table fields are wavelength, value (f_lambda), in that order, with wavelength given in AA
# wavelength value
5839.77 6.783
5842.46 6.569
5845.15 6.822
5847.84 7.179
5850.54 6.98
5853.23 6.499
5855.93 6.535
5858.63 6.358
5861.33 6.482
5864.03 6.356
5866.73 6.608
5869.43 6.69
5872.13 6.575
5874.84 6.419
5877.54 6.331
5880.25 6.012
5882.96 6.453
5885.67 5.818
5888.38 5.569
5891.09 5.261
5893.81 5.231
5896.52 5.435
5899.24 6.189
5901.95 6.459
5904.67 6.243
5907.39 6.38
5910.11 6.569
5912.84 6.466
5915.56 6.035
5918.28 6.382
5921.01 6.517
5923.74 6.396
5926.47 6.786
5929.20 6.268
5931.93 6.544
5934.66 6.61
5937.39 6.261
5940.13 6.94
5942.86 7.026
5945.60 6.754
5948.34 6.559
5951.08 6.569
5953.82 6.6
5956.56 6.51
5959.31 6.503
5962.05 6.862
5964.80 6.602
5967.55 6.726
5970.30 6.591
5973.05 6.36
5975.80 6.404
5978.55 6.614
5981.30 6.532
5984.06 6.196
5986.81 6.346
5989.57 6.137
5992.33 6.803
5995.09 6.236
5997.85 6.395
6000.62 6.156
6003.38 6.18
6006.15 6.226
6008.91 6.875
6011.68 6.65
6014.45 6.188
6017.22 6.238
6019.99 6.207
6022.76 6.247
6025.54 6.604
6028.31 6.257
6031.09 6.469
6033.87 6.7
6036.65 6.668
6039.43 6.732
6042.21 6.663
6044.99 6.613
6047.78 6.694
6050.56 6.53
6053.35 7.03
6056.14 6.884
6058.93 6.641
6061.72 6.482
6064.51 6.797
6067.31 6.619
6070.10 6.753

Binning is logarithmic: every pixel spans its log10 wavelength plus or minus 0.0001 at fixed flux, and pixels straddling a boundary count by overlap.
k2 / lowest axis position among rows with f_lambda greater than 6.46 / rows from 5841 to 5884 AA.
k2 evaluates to 5842.46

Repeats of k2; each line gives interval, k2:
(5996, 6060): 6008.91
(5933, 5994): 5934.66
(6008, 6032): 6008.91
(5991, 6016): 5992.33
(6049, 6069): 6050.56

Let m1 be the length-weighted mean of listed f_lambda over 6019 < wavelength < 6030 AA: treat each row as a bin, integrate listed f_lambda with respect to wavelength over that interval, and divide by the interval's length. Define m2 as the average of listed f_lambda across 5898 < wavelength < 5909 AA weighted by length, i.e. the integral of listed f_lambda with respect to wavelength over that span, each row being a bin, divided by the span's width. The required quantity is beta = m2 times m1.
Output 40.1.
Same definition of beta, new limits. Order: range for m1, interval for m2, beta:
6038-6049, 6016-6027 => 42.2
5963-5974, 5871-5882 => 41.7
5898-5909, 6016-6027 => 40.0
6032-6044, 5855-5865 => 43.0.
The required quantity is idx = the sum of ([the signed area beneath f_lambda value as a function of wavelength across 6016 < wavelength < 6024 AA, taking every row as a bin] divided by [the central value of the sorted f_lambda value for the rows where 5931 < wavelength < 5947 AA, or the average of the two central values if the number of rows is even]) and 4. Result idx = 11.5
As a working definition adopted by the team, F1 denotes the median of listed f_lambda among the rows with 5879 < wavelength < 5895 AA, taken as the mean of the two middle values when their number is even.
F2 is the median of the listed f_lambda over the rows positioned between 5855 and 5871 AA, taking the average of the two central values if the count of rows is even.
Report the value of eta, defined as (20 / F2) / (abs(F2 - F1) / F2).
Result 25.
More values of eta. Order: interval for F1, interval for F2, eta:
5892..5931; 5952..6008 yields 276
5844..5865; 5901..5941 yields 345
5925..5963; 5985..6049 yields 106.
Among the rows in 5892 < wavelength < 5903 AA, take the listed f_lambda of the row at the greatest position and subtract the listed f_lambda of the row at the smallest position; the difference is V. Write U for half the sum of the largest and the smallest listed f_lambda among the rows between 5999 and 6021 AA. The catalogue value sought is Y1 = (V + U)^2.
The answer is 60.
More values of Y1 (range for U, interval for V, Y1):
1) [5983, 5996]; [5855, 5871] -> 44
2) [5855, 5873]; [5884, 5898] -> 38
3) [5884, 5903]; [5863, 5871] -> 38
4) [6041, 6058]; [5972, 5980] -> 49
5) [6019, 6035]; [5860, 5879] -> 40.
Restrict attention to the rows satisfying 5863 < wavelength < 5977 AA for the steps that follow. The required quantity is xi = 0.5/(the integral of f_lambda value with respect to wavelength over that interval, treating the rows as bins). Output 0.0007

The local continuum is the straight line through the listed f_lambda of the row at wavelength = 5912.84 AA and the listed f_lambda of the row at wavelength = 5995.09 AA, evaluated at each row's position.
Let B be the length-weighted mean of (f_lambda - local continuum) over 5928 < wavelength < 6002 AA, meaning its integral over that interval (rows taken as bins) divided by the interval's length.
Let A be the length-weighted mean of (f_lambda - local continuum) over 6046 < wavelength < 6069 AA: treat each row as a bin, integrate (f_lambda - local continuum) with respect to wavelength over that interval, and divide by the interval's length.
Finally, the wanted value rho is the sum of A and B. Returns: 0.8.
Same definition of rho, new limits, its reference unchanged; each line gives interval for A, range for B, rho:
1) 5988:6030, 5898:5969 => 0.3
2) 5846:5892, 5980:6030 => -0.1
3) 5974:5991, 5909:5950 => 0.2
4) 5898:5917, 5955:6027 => 0.0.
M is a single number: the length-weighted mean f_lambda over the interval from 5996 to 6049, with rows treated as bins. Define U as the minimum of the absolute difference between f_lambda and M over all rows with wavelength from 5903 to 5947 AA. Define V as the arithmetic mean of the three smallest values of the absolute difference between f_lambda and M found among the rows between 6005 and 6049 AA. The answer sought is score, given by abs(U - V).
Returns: 0.096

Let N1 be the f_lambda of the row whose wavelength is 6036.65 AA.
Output 6.668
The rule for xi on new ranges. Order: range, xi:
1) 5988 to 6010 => 0.0036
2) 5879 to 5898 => 0.0046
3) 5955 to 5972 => 0.0044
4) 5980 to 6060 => 0.0010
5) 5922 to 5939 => 0.0045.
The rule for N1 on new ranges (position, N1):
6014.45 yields 6.188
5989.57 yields 6.137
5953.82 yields 6.6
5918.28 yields 6.382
